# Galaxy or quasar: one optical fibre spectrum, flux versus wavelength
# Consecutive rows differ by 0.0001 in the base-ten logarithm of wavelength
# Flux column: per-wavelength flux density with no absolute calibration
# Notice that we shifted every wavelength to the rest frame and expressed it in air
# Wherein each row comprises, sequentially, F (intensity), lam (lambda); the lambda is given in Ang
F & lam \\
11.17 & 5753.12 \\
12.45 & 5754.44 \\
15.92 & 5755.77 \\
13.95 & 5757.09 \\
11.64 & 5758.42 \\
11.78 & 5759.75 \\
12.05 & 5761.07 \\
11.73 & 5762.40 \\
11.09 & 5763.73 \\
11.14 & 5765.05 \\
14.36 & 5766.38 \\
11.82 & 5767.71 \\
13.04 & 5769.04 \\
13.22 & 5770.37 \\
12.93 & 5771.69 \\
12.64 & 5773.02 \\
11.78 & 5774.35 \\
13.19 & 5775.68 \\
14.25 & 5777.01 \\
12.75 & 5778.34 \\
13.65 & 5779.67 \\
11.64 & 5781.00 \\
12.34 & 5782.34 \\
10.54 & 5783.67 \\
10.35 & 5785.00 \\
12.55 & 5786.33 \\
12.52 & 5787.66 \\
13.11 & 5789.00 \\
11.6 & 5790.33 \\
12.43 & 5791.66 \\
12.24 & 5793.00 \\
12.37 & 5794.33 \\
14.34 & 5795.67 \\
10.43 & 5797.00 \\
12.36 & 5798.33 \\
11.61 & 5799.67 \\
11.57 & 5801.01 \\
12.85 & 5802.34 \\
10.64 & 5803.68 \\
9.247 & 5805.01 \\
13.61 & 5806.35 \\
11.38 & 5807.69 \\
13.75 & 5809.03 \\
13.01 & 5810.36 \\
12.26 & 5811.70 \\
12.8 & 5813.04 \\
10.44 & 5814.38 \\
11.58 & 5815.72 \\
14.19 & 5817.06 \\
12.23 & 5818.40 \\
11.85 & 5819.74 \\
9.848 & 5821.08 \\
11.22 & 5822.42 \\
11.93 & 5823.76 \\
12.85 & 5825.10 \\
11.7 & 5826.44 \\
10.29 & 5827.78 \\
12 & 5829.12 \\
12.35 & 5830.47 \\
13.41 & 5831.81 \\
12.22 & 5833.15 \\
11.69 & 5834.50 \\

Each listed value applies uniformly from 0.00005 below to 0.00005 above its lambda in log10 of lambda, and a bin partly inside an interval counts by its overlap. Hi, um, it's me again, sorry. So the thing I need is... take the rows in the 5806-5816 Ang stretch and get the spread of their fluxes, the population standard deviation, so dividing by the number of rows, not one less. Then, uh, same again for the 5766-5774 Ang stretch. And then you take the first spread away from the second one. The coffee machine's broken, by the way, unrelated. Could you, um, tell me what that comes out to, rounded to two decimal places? -0.33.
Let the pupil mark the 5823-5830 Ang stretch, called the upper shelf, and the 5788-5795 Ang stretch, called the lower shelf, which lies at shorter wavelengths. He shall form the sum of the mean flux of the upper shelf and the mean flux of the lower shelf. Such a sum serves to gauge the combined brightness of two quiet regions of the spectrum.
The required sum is 24.1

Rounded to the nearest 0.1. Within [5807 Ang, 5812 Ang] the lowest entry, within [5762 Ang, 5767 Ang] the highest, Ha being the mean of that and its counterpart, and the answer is 12.9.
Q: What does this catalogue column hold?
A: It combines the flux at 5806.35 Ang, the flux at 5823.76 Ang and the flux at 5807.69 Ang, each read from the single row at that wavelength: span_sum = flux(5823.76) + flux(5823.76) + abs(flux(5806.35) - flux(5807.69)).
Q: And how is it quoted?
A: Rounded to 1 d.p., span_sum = 26.1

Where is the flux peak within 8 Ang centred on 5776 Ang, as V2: 5777.01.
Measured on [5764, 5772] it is 5766.38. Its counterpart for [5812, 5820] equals 5817.06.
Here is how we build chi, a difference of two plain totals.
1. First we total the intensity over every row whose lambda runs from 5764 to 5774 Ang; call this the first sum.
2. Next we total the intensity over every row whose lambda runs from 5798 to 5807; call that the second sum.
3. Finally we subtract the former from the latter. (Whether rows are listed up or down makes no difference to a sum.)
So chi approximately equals -7.3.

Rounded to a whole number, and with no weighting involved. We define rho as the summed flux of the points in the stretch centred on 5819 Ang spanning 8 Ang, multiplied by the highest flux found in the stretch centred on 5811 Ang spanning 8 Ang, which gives 975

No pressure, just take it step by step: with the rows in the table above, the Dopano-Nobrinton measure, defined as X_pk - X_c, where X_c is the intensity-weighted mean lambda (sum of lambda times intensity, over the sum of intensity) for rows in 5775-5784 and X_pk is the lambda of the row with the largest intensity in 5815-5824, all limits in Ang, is 37.6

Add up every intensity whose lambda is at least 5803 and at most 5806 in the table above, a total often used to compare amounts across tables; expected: 20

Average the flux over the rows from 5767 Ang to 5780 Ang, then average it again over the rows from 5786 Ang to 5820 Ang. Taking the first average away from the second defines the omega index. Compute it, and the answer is -0.7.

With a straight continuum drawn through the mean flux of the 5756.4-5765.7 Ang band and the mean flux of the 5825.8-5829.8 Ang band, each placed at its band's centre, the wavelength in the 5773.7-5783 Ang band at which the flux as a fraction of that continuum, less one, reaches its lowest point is 5781.00 Ang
